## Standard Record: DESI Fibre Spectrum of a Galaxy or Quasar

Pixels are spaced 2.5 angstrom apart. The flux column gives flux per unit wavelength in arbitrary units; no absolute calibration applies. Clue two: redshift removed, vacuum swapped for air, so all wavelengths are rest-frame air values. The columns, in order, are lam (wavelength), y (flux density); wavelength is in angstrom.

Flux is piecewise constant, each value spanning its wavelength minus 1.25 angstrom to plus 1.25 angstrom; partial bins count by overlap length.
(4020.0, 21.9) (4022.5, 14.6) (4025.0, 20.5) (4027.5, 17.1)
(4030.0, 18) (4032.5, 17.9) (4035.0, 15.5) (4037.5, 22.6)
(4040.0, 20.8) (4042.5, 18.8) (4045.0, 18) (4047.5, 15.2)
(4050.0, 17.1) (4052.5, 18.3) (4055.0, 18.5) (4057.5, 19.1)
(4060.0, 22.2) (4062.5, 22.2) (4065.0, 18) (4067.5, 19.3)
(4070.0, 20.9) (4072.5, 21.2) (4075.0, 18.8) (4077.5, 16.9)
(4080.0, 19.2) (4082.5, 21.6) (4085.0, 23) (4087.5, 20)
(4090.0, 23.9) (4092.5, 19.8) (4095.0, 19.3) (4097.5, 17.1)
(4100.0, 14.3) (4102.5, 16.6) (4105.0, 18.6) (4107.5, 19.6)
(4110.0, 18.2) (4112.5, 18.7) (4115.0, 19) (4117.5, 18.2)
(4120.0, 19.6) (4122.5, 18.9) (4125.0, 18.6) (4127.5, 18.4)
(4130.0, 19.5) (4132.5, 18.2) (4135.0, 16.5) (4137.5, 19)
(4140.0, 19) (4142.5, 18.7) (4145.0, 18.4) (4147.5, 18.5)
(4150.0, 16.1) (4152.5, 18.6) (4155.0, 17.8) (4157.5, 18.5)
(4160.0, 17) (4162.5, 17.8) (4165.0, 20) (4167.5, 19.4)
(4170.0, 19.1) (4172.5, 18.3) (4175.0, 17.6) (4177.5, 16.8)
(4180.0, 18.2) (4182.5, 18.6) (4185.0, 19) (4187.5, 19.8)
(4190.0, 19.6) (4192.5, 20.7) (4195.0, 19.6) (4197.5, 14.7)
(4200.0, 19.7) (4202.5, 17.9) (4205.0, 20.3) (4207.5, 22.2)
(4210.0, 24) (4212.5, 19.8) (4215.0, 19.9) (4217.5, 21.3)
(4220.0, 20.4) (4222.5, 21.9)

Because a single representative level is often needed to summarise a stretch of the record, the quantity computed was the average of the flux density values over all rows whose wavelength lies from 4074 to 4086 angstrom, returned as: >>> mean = 19.9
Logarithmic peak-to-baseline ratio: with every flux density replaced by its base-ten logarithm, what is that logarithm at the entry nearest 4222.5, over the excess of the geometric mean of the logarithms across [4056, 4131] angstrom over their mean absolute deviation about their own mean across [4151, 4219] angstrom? 1.07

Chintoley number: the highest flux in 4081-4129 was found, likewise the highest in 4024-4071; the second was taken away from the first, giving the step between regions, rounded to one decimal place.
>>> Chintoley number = 1.3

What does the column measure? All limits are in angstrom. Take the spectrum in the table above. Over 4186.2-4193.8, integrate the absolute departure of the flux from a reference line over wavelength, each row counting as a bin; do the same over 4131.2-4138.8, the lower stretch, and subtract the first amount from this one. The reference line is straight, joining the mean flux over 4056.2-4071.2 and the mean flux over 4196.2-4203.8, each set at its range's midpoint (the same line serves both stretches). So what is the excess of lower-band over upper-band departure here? -10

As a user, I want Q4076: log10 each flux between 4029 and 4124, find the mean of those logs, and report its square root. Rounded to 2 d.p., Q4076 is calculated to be 1.13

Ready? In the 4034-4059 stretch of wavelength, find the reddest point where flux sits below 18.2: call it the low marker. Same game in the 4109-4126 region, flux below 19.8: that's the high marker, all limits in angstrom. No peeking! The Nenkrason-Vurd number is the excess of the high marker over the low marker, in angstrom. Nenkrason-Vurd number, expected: 75 angstrom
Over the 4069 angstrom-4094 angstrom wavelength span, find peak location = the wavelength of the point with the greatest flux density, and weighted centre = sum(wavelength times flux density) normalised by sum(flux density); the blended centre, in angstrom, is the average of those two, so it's 4085.7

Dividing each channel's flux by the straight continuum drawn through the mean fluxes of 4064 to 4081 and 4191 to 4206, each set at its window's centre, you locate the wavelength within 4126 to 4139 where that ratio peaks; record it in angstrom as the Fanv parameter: 4130.0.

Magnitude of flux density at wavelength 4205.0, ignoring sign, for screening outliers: 20.3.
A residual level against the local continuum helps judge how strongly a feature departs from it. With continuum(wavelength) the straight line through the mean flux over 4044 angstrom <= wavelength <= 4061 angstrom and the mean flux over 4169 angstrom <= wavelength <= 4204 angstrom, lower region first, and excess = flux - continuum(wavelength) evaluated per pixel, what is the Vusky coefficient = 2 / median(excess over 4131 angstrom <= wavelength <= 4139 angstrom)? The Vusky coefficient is -8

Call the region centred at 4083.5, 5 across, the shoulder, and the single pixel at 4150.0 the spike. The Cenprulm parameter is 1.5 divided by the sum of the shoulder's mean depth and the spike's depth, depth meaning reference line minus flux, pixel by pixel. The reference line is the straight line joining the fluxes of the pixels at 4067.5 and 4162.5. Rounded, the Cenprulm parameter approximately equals -1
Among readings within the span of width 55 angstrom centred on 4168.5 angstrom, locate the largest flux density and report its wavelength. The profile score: 4192.5 angstrom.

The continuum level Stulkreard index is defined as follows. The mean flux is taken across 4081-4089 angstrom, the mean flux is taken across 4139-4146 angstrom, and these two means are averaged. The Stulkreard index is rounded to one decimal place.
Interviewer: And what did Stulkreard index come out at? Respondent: 20.1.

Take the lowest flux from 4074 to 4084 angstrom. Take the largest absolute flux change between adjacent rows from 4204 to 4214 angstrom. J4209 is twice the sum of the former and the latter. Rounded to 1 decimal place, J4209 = 42.2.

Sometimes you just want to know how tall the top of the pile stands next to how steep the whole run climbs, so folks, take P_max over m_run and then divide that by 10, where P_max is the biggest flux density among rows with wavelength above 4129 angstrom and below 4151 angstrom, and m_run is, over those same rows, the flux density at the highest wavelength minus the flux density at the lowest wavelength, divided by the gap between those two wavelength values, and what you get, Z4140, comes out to -11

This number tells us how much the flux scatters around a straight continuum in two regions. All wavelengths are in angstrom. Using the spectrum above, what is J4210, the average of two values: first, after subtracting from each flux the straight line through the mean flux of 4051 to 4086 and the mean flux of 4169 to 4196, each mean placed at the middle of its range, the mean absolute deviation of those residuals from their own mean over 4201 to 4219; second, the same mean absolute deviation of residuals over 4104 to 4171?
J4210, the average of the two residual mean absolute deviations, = 1.1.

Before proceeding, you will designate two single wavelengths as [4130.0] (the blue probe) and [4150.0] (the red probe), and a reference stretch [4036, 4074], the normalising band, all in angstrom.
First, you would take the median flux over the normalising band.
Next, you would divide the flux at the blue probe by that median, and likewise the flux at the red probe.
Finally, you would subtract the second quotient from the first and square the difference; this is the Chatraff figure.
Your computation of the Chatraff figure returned 0.032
